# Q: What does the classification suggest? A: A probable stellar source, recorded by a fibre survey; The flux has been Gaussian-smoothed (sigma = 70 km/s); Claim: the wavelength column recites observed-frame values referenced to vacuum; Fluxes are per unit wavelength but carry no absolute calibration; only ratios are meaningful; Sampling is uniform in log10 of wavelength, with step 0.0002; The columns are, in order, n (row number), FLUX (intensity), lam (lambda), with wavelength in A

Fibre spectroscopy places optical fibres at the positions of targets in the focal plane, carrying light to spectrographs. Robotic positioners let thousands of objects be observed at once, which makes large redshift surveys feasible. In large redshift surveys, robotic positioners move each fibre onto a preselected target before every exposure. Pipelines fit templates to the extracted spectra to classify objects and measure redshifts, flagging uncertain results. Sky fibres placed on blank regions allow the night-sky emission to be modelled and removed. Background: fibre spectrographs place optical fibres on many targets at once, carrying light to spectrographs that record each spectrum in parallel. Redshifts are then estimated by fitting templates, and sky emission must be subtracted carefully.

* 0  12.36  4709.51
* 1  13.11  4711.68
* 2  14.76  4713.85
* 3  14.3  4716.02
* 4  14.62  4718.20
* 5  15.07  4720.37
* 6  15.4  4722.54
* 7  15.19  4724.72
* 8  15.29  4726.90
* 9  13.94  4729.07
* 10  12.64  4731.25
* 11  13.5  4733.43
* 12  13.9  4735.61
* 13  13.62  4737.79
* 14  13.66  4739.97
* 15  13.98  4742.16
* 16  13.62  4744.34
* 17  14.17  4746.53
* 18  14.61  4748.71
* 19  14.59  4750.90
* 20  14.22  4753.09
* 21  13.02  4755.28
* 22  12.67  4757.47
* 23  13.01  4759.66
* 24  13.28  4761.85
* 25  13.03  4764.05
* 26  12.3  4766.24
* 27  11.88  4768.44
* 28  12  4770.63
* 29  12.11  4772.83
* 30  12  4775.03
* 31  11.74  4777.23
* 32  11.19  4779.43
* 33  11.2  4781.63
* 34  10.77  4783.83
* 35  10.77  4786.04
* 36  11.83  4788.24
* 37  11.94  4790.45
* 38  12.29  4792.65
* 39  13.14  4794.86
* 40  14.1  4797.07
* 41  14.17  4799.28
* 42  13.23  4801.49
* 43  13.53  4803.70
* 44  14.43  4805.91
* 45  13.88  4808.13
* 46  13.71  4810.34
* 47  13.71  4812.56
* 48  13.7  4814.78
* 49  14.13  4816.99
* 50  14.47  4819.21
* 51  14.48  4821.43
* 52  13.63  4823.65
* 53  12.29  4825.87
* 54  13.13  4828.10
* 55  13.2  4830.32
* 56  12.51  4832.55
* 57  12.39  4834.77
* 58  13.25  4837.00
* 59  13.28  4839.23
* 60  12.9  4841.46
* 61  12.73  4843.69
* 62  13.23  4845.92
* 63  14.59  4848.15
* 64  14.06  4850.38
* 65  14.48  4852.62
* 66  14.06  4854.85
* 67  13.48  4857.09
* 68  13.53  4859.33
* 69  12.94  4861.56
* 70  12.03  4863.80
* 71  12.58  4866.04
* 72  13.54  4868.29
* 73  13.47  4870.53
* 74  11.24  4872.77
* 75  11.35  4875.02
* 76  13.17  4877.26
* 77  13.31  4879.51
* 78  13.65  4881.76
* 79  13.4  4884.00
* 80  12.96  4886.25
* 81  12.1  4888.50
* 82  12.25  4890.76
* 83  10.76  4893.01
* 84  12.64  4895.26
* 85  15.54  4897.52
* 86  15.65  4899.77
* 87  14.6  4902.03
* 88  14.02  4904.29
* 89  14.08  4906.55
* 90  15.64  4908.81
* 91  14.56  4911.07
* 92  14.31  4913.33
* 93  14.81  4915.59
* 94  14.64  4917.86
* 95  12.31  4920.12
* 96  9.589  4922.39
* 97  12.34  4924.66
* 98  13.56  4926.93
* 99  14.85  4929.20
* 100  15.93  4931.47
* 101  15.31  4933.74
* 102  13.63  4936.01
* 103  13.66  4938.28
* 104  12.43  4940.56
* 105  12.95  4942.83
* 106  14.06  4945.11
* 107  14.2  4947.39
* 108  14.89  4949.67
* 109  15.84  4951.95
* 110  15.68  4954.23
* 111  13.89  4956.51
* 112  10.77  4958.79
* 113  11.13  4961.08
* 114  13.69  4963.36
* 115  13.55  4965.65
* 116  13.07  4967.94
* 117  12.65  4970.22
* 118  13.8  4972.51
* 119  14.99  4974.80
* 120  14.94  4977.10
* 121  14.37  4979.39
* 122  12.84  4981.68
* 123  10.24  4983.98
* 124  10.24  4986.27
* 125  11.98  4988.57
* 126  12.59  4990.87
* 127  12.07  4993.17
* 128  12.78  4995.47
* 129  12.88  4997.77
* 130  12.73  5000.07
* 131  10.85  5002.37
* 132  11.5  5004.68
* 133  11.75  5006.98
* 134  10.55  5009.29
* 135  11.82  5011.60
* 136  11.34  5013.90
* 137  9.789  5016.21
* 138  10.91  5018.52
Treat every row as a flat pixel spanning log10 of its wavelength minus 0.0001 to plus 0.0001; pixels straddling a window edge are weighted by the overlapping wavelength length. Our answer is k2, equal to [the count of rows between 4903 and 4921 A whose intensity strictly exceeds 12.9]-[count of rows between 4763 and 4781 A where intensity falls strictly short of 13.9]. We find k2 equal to -1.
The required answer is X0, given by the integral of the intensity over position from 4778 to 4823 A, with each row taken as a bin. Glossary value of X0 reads 587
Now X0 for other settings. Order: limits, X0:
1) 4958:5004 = 580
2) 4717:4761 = 617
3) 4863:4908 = 591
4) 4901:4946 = 624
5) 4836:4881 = 592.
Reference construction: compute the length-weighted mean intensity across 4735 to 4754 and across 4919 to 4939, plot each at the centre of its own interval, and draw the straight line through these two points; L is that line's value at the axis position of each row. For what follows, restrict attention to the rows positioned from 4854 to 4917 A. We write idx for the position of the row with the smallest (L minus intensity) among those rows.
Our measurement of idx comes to 4908.81 A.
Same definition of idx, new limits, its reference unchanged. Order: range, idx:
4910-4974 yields 4931.47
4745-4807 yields 4748.71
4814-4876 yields 4848.15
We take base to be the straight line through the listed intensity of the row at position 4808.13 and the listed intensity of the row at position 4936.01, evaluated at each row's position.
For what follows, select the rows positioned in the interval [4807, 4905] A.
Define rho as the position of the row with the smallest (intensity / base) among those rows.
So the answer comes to 4893.01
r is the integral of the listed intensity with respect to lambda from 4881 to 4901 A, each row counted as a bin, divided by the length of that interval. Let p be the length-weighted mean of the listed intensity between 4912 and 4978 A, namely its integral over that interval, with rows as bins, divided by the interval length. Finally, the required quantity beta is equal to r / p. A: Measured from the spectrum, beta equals 0.96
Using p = 13.7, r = 13.2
